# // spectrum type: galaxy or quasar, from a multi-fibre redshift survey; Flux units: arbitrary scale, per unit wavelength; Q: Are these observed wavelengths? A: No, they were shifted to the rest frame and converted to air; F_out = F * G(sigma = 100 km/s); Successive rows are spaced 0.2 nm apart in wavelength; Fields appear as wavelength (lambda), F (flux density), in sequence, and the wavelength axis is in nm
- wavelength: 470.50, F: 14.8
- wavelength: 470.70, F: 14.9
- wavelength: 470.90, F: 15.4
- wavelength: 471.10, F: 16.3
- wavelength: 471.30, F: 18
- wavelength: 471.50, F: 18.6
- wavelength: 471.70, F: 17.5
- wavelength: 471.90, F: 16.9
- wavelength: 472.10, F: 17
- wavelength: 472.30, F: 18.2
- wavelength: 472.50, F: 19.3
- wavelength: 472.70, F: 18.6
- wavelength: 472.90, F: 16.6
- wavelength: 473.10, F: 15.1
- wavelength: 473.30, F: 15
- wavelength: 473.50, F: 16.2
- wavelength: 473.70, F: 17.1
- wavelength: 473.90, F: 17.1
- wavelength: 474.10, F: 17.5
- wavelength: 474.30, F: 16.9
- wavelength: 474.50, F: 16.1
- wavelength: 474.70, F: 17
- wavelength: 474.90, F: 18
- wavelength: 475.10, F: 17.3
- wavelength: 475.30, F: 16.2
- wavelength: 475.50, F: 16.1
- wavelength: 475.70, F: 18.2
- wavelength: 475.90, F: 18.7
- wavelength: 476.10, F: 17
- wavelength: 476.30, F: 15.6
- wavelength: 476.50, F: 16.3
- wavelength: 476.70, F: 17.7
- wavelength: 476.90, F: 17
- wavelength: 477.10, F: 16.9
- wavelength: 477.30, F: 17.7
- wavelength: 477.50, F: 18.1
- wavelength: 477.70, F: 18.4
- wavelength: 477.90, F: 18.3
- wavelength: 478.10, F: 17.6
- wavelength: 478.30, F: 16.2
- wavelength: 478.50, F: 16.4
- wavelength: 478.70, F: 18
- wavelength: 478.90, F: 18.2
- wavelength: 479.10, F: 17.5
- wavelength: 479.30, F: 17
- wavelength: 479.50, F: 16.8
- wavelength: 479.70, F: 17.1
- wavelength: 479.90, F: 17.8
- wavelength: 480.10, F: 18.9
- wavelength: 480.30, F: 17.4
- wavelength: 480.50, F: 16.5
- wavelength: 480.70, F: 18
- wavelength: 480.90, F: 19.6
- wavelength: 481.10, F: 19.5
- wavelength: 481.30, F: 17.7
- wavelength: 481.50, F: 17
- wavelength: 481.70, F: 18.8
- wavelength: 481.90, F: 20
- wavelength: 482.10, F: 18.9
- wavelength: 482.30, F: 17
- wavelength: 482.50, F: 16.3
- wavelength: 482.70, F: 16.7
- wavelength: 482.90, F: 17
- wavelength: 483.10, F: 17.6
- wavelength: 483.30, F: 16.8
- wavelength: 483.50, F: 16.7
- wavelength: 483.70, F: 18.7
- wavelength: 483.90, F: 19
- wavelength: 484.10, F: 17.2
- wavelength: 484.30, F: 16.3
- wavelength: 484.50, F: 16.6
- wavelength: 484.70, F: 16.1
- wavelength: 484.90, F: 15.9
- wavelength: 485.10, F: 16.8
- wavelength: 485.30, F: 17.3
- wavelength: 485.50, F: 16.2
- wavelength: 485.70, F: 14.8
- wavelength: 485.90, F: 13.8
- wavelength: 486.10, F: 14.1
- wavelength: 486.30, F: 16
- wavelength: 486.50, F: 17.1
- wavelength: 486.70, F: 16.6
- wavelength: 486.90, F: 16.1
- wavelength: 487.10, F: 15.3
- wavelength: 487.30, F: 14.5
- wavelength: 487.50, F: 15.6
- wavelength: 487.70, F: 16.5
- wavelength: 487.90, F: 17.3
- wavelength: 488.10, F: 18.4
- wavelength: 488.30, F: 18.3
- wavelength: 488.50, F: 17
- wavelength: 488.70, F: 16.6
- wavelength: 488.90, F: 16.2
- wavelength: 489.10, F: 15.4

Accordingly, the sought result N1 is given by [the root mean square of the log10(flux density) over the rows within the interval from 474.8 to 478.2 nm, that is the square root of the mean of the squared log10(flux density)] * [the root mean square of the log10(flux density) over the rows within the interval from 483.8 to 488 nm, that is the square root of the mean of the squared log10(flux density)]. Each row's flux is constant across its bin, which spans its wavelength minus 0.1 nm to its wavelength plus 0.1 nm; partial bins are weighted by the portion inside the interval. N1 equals 1.50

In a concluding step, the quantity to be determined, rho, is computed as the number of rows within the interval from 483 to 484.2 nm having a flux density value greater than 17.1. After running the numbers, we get 4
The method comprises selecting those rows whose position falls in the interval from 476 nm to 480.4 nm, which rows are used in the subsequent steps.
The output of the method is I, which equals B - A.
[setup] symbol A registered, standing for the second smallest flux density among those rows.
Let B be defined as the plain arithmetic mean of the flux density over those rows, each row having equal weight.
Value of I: 1.16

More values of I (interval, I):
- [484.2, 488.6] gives 2.11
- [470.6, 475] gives 1.97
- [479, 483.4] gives 1.22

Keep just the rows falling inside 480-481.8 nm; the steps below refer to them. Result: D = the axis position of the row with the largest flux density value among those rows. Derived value 480.90 nm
